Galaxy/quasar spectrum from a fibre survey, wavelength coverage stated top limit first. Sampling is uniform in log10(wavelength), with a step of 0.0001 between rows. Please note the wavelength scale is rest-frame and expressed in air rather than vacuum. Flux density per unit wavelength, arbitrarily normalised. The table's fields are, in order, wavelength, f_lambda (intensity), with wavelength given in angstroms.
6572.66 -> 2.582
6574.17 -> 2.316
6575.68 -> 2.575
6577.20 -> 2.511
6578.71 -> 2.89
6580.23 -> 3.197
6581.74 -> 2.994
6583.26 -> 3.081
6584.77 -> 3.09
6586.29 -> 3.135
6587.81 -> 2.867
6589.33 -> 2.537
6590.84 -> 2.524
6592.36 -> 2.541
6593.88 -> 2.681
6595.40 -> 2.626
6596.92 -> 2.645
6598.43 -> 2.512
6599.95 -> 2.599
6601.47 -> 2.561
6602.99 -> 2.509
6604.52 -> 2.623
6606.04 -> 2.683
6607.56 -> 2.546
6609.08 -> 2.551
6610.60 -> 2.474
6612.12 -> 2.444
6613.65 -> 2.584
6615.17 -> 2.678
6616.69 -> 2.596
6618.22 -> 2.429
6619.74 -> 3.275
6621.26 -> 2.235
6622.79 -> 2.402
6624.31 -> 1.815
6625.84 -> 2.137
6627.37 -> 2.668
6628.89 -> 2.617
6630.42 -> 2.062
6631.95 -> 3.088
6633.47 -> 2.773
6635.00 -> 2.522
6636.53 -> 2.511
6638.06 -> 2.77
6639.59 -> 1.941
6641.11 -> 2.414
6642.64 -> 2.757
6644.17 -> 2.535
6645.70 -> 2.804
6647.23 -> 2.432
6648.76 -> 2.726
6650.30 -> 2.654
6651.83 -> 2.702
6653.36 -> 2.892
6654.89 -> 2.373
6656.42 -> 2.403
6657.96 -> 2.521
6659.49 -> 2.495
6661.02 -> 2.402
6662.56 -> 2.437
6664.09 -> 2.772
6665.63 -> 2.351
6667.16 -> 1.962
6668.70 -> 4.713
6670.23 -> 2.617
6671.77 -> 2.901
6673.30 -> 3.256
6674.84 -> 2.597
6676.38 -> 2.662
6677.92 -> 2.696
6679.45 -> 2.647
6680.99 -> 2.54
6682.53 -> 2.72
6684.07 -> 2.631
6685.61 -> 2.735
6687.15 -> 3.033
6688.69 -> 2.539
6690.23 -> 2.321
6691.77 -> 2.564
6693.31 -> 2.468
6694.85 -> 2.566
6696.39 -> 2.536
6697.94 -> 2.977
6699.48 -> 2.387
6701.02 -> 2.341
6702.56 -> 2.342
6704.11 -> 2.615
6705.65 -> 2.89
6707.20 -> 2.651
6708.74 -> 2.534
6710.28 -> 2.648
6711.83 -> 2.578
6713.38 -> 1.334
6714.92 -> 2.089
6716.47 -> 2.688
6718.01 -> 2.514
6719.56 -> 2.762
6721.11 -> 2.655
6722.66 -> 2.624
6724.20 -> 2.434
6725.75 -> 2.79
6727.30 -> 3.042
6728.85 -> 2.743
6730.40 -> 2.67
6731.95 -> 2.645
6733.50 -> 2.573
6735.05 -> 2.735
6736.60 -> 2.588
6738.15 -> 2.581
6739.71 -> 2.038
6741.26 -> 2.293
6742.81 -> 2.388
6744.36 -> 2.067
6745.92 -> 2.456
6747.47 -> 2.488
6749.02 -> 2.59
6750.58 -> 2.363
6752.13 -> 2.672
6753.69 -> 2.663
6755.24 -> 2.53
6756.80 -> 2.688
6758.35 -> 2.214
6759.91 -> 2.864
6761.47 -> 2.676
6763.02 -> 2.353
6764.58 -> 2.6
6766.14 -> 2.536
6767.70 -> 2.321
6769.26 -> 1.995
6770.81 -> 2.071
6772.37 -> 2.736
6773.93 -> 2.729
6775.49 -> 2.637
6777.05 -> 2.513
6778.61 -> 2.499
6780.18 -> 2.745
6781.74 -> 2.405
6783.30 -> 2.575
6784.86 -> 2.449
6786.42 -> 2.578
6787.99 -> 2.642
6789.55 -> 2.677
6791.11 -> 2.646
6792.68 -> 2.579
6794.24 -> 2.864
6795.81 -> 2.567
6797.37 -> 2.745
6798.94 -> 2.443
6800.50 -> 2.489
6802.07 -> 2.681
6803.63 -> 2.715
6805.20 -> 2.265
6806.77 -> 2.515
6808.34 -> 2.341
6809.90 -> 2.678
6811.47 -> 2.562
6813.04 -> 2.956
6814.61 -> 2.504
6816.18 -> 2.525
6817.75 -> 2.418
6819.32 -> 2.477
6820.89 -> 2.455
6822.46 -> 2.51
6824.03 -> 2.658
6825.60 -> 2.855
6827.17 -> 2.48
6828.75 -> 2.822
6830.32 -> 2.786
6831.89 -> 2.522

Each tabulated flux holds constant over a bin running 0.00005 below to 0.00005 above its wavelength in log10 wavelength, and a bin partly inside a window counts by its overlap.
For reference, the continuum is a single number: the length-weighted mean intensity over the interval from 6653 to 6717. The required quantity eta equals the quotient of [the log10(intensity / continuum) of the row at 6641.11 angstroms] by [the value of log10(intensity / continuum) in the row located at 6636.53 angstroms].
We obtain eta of 2.1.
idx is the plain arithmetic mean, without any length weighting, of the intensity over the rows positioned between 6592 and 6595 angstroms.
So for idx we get 2.61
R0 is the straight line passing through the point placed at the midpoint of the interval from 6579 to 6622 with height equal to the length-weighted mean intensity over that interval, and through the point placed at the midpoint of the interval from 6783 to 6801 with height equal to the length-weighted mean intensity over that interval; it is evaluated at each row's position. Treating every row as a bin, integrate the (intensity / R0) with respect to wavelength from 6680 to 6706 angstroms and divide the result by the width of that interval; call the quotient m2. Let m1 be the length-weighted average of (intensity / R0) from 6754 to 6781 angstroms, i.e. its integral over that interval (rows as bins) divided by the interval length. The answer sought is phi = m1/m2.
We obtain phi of 0.98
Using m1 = 0.96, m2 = 0.98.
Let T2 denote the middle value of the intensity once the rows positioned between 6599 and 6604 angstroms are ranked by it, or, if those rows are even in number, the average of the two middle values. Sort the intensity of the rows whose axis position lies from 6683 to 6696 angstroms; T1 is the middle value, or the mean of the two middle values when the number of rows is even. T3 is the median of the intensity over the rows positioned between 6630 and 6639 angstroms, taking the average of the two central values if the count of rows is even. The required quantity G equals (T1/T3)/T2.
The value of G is 0.379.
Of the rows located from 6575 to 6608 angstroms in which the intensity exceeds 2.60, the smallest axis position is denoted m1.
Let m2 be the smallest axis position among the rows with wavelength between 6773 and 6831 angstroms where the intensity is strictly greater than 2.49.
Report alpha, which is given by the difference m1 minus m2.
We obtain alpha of -195.2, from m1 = 6578.71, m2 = 6773.93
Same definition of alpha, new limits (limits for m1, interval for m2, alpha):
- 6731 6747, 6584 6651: 147.2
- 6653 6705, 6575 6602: 77.7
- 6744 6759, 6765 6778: -14.0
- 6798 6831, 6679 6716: 122.6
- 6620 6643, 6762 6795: -137.2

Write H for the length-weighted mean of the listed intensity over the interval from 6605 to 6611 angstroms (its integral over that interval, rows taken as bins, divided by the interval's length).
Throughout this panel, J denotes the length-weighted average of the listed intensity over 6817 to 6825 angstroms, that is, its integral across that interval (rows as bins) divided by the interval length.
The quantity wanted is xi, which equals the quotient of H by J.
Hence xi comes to 1.02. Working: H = 2.57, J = 2.51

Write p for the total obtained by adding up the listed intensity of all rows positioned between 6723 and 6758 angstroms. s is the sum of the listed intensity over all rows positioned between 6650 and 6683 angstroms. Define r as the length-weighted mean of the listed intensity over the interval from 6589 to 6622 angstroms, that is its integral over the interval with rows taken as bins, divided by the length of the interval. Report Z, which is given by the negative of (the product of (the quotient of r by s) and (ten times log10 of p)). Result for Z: -0.76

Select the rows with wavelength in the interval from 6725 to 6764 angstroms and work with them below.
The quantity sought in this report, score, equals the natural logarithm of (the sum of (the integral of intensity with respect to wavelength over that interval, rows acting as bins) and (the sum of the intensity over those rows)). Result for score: 5.09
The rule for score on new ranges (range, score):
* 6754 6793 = 5.09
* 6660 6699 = 5.15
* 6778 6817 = 5.11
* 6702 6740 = 5.08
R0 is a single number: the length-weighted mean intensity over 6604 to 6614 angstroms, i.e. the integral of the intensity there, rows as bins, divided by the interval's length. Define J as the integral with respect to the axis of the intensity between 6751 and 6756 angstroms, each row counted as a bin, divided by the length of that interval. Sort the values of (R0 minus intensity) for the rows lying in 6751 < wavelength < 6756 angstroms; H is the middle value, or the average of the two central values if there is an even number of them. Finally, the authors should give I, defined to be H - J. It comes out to -2.71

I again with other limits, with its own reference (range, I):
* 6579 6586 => -3.61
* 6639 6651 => -2.58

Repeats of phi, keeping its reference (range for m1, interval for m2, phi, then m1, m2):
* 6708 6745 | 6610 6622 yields 0.98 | 0.95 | 0.97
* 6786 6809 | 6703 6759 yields 1.04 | 0.99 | 0.96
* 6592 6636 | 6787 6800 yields 0.94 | 0.95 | 1.01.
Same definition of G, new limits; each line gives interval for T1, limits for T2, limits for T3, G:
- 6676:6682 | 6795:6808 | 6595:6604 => 0.405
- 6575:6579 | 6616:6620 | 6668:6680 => 0.370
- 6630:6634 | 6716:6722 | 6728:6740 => 0.397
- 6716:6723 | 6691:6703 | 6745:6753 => 0.427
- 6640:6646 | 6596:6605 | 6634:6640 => 0.408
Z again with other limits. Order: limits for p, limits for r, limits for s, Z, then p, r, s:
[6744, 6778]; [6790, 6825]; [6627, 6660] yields -0.79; 54.8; 2.58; 56.7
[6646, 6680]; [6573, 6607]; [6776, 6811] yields -0.85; 59.2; 2.71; 56.6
